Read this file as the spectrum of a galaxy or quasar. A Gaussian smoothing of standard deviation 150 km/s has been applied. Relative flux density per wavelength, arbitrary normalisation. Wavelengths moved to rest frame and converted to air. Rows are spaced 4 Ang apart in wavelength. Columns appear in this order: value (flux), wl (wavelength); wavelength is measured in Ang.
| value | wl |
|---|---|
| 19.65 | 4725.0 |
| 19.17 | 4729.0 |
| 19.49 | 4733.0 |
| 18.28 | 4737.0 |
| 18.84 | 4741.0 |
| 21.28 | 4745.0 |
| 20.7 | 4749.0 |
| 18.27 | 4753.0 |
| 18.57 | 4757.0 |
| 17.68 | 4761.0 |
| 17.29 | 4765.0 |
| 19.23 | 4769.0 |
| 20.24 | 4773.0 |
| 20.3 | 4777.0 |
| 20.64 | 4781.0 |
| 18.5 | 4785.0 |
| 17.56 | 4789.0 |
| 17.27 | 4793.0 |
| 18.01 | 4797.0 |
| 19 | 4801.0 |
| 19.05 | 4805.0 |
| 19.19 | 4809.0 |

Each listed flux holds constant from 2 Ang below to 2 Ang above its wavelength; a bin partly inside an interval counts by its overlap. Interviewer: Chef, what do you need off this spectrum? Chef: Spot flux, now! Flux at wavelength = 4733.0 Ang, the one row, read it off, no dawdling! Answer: 19.49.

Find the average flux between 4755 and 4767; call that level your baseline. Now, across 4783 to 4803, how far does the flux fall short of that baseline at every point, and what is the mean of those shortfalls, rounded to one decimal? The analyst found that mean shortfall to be -0.2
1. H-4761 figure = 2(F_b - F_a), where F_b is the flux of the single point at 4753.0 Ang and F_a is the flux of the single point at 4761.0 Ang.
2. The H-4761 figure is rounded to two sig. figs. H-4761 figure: 1.2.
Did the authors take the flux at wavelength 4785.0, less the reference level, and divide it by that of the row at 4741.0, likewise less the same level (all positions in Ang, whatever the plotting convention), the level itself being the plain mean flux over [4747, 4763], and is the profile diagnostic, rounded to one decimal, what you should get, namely -8.7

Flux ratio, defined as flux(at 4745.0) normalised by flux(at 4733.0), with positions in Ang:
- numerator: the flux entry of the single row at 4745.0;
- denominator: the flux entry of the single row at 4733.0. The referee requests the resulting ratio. 1.09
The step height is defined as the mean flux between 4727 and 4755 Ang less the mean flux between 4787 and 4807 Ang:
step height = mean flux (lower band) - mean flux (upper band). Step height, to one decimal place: 1.3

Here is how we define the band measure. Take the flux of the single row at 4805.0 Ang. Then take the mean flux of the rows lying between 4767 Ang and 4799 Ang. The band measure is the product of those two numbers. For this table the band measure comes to 361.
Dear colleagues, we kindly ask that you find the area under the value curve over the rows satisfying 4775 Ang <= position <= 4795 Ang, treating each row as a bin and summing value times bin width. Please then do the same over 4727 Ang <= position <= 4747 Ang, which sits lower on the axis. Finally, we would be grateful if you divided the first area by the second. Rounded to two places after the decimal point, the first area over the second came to 0.97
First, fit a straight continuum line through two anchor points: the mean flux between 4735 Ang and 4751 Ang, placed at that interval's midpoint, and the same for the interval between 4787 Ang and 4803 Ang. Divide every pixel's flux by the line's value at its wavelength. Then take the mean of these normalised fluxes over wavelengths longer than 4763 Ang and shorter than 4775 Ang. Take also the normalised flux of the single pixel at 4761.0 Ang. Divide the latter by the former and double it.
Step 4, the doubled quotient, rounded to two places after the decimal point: 1.84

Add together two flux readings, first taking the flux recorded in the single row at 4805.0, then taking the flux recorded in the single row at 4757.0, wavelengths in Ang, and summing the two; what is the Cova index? 37.6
